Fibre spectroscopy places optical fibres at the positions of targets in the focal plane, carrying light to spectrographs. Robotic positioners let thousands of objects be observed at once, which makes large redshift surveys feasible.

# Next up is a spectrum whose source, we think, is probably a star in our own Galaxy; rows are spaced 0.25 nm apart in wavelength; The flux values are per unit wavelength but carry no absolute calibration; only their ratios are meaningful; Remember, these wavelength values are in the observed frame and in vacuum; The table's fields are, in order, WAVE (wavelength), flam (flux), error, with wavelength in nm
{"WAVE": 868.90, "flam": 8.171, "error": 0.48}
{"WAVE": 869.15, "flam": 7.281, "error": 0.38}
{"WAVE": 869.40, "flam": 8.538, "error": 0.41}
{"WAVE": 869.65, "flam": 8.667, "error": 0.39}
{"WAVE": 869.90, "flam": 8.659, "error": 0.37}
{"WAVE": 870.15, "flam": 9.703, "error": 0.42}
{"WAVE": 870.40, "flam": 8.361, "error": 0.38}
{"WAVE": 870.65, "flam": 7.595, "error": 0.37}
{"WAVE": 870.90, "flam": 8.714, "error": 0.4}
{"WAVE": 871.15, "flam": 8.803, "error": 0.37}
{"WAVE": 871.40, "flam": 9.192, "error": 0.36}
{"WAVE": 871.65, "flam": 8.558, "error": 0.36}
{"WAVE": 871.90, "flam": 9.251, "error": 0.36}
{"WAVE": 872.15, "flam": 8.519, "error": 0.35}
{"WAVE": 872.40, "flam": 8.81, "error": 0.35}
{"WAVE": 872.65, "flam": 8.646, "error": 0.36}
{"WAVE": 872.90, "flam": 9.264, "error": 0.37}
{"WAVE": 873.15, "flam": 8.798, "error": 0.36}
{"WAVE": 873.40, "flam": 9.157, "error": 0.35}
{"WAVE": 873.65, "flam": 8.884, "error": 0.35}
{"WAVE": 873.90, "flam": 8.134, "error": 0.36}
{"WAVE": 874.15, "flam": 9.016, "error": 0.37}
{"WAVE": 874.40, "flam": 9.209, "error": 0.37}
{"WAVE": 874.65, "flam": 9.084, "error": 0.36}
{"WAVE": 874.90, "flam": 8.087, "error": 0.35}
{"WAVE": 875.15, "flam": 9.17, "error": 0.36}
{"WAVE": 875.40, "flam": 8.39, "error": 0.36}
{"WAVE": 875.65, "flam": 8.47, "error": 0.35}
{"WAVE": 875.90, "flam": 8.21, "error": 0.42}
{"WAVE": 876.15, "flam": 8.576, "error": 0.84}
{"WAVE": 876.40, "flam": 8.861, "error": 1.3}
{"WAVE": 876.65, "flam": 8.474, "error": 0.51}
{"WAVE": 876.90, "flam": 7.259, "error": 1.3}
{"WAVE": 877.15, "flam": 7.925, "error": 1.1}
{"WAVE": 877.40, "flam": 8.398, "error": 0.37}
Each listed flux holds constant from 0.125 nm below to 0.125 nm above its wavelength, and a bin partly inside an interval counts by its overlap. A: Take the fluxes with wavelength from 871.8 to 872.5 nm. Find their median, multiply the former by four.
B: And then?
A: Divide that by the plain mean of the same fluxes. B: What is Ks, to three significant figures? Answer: 3.98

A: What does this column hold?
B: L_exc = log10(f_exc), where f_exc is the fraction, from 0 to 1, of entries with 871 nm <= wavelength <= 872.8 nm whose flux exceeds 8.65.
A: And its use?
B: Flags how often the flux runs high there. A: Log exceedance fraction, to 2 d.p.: -0.24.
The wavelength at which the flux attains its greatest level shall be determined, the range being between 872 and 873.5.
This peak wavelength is 872.90 nm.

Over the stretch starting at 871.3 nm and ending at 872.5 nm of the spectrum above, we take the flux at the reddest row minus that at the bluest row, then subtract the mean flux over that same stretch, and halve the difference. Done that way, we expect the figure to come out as -4.6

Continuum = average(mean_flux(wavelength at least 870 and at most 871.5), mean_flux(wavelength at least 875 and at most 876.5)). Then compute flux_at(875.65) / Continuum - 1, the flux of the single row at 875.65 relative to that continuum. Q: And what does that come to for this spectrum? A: -0.02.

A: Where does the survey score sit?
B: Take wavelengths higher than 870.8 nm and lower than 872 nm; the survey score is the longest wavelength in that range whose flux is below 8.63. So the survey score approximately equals 871.65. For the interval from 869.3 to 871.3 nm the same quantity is 870.65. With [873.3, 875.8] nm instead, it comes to 875.65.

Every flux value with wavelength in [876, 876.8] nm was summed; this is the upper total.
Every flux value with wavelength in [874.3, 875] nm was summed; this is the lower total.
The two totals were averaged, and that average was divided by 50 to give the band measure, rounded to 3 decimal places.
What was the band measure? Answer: 0.523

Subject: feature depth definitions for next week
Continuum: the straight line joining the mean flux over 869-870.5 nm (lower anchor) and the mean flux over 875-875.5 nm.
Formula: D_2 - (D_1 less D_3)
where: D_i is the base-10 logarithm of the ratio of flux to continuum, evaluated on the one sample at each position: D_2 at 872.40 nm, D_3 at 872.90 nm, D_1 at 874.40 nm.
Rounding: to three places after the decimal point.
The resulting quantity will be 0.014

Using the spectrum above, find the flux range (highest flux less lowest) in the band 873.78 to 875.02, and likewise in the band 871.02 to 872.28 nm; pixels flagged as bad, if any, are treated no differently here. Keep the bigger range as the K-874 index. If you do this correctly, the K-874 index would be 1.1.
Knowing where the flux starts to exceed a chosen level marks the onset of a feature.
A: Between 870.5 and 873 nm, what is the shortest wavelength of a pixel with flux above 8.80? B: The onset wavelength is 871.15 nm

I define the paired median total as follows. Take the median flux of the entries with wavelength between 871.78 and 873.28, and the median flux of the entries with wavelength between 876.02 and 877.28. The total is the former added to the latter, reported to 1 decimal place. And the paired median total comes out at 17.3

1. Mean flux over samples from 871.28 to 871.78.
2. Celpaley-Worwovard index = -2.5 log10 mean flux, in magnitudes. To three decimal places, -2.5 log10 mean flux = -2.370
